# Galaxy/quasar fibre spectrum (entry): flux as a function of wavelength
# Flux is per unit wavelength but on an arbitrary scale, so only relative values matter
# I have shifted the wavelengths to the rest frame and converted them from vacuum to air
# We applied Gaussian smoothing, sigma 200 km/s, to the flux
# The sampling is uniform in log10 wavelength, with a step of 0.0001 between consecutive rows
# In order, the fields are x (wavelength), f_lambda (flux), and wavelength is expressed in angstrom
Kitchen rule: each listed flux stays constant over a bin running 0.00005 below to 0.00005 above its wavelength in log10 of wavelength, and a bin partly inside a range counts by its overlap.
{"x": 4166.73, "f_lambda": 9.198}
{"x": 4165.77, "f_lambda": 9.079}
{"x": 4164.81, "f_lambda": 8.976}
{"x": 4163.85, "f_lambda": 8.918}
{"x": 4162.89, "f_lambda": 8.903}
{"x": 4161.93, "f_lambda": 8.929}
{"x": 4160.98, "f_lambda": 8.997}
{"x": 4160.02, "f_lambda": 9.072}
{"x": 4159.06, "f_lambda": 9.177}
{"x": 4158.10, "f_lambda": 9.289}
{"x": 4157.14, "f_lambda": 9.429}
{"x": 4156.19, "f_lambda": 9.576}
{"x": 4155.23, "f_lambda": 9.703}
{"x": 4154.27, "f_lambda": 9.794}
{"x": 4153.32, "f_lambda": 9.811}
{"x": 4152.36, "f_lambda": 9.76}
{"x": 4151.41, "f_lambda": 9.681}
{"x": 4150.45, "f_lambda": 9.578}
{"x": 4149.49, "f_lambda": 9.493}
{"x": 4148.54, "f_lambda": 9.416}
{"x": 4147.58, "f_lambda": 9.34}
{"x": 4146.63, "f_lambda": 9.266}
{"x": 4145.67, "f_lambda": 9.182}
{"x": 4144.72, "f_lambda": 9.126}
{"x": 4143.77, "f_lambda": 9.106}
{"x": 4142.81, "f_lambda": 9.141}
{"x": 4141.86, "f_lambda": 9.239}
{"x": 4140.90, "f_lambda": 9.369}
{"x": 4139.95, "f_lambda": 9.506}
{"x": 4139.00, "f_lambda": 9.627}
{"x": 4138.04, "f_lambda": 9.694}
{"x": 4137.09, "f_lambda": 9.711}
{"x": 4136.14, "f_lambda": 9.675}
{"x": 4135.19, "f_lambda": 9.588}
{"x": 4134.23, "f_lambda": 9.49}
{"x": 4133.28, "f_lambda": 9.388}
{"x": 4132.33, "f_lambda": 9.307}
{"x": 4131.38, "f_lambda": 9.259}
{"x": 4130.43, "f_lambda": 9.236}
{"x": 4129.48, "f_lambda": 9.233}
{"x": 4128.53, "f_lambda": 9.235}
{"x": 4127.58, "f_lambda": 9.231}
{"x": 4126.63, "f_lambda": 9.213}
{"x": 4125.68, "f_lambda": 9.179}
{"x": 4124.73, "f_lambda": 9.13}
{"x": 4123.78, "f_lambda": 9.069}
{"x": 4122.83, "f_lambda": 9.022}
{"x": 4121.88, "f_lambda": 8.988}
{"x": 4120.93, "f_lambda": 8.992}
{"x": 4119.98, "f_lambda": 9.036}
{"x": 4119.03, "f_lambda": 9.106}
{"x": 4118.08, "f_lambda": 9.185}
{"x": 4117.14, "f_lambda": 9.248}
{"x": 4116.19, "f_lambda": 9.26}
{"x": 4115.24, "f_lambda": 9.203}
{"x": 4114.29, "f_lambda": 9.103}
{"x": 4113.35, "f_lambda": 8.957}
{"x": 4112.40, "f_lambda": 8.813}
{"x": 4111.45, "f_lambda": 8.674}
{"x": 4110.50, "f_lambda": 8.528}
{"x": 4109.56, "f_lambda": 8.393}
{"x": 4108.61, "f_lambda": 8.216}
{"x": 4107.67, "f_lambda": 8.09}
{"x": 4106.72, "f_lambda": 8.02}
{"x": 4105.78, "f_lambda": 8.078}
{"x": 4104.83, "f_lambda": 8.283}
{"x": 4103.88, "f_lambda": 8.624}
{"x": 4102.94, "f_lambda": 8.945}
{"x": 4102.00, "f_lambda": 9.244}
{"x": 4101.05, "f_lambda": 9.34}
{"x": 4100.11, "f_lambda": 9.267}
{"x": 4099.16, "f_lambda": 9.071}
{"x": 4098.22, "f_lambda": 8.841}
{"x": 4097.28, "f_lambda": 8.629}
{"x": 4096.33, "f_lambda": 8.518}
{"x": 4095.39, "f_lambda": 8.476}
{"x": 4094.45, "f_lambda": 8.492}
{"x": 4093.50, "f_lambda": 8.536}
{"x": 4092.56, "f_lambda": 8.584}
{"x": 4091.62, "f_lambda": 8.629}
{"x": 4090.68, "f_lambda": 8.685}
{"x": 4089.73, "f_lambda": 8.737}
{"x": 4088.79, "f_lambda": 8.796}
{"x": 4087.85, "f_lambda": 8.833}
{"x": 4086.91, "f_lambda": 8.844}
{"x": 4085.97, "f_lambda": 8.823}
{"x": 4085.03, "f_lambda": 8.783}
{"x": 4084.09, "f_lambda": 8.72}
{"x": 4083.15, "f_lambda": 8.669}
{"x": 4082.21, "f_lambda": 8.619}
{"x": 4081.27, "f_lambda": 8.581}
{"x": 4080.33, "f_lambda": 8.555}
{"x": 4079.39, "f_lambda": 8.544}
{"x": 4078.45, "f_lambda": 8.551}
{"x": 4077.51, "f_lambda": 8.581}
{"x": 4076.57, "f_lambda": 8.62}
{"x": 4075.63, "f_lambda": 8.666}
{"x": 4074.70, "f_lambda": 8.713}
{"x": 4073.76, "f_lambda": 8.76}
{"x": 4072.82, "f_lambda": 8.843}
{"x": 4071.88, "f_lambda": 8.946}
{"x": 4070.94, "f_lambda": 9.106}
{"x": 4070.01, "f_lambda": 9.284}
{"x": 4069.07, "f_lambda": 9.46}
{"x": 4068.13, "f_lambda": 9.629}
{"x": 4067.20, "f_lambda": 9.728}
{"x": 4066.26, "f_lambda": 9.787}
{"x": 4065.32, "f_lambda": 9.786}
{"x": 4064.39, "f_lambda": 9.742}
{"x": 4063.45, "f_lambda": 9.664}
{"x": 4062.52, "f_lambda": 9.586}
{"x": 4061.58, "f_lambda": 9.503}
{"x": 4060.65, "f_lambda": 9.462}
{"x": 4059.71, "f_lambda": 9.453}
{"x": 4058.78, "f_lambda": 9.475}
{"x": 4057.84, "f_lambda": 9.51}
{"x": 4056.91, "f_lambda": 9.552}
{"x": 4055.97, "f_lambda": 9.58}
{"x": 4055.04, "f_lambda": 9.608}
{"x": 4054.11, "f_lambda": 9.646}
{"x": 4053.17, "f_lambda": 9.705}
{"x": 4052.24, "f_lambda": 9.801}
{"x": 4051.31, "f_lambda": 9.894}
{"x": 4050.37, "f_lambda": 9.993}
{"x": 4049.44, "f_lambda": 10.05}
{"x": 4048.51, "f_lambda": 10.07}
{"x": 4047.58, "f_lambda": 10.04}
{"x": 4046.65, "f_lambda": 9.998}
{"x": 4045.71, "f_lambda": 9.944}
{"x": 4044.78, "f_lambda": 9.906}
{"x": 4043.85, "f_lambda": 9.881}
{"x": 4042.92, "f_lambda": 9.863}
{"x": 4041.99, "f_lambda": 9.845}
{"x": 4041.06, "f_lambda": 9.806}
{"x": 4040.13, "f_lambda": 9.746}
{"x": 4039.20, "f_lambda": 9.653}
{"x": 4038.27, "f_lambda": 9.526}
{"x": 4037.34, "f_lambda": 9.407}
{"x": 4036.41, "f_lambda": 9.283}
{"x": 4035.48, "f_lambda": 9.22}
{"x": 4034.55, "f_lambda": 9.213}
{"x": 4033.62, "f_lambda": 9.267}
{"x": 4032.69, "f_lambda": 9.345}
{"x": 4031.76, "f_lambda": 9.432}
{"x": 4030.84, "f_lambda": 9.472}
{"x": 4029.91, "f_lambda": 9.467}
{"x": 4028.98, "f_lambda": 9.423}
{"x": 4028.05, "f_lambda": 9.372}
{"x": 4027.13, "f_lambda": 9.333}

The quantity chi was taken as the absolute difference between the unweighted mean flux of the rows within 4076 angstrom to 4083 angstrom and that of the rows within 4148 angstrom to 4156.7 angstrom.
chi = 1.07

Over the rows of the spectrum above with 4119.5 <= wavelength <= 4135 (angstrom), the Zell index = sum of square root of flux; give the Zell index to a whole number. 48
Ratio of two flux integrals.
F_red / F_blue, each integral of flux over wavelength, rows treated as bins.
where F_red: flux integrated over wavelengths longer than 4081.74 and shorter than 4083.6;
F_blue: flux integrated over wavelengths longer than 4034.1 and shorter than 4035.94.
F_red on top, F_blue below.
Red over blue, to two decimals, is 0.95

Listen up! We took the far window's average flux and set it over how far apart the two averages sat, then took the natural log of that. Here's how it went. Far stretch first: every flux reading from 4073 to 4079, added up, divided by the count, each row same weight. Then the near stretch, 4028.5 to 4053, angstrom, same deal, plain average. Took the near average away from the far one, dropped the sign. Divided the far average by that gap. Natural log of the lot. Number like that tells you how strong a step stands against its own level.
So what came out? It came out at 2.1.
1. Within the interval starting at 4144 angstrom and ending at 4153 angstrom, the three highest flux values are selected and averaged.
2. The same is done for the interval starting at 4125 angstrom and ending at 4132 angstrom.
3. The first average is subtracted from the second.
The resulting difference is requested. -0.4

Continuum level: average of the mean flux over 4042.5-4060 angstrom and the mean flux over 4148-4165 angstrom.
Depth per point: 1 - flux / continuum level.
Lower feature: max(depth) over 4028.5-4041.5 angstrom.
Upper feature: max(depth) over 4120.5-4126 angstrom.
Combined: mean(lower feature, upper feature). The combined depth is 0.050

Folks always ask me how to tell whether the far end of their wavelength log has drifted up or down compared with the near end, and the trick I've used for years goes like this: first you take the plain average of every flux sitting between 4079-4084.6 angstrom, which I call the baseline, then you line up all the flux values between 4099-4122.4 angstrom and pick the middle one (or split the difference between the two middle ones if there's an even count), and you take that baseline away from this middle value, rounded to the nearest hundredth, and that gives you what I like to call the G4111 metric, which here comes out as 0.37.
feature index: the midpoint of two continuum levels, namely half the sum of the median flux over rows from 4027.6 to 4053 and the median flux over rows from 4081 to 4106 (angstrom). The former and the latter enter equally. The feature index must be 9.22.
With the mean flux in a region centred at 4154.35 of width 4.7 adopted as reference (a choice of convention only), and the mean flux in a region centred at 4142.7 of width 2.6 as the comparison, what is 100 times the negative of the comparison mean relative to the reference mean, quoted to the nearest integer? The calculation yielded -94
